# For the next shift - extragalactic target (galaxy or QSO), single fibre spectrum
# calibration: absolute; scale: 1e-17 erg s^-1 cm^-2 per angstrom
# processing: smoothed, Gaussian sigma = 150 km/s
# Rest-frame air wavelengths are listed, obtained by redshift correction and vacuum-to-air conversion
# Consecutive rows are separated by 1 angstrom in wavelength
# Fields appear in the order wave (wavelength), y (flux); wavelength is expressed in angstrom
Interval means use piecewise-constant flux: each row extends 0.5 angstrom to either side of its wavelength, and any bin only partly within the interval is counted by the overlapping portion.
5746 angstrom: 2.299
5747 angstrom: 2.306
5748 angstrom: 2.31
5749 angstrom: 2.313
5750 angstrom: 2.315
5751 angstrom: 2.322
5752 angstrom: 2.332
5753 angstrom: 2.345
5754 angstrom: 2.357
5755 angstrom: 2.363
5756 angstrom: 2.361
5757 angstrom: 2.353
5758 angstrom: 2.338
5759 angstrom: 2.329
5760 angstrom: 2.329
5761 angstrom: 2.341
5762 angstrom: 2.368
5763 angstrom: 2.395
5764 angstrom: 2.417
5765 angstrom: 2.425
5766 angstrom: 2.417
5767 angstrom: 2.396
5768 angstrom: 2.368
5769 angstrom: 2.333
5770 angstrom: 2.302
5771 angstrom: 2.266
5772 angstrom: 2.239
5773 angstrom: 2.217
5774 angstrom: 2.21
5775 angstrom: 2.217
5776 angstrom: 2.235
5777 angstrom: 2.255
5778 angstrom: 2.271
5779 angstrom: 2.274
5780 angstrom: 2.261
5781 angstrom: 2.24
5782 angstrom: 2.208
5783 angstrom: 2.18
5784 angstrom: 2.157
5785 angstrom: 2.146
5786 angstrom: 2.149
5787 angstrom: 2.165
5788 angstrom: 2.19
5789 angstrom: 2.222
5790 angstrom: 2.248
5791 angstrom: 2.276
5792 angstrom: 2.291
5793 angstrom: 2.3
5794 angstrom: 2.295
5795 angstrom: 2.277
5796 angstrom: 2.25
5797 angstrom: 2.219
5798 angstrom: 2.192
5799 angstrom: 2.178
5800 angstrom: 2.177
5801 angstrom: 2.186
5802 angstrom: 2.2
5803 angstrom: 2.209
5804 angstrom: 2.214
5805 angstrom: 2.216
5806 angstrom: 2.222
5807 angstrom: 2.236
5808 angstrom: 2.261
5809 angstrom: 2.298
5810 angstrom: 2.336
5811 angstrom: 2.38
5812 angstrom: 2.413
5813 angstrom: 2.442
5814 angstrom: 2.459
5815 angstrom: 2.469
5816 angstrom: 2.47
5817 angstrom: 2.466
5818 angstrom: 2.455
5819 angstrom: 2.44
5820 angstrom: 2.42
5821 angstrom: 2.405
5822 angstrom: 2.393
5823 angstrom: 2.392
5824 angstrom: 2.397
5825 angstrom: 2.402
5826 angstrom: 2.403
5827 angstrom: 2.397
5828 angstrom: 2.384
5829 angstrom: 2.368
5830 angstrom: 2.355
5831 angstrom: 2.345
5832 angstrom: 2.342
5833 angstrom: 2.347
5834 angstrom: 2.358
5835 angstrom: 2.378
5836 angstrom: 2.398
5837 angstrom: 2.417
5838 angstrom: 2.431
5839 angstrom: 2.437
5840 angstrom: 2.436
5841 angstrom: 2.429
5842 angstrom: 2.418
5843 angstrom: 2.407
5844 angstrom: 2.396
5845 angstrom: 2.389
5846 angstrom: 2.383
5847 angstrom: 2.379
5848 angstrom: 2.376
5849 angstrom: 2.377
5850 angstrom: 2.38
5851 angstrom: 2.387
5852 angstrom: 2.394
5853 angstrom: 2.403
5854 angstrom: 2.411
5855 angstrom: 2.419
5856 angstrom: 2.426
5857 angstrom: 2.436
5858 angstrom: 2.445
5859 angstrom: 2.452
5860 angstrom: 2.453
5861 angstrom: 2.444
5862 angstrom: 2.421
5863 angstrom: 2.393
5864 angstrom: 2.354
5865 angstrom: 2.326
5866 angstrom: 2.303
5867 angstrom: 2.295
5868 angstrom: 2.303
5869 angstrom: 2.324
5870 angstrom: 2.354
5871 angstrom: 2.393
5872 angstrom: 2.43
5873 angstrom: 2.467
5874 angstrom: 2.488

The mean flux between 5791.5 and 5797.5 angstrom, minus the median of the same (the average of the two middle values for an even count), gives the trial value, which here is -0.012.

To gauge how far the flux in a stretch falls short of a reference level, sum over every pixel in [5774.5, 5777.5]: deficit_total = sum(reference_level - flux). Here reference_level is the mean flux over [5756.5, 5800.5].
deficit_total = 0.11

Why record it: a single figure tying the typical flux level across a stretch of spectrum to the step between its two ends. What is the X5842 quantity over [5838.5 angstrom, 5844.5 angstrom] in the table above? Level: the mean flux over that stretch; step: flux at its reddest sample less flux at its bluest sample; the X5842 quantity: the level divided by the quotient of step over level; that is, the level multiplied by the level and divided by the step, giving -143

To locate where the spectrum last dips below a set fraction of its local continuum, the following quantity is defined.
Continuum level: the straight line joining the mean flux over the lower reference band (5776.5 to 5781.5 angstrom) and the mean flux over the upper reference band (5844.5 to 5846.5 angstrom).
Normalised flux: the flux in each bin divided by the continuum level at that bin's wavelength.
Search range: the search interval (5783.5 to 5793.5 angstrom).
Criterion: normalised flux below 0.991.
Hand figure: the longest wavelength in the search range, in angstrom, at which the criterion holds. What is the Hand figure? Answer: 5790 angstrom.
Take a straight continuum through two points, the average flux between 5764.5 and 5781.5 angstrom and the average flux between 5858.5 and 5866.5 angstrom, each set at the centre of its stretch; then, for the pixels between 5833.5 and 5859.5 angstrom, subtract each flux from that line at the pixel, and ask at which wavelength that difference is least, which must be 5839 angstrom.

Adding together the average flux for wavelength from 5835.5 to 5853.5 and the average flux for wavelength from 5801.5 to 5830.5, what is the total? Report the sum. 4.76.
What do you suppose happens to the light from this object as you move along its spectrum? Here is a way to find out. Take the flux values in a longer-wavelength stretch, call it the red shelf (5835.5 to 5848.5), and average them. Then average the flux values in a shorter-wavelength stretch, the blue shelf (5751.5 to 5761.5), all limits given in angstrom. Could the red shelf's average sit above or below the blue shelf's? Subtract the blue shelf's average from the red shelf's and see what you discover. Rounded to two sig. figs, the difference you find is 0.063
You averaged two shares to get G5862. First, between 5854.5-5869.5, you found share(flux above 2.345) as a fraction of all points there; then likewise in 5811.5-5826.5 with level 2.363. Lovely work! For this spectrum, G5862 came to 0.83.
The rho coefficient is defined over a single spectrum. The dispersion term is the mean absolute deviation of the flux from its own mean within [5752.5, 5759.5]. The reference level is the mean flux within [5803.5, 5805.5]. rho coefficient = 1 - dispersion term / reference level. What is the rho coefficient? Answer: 0.995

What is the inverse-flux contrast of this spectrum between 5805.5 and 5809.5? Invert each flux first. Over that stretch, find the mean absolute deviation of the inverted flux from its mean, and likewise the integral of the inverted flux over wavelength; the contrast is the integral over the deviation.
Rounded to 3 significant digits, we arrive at 358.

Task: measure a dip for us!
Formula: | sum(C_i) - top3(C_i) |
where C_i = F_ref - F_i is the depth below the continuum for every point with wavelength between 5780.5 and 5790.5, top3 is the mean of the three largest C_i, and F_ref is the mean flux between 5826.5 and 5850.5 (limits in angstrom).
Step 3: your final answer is 1.7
